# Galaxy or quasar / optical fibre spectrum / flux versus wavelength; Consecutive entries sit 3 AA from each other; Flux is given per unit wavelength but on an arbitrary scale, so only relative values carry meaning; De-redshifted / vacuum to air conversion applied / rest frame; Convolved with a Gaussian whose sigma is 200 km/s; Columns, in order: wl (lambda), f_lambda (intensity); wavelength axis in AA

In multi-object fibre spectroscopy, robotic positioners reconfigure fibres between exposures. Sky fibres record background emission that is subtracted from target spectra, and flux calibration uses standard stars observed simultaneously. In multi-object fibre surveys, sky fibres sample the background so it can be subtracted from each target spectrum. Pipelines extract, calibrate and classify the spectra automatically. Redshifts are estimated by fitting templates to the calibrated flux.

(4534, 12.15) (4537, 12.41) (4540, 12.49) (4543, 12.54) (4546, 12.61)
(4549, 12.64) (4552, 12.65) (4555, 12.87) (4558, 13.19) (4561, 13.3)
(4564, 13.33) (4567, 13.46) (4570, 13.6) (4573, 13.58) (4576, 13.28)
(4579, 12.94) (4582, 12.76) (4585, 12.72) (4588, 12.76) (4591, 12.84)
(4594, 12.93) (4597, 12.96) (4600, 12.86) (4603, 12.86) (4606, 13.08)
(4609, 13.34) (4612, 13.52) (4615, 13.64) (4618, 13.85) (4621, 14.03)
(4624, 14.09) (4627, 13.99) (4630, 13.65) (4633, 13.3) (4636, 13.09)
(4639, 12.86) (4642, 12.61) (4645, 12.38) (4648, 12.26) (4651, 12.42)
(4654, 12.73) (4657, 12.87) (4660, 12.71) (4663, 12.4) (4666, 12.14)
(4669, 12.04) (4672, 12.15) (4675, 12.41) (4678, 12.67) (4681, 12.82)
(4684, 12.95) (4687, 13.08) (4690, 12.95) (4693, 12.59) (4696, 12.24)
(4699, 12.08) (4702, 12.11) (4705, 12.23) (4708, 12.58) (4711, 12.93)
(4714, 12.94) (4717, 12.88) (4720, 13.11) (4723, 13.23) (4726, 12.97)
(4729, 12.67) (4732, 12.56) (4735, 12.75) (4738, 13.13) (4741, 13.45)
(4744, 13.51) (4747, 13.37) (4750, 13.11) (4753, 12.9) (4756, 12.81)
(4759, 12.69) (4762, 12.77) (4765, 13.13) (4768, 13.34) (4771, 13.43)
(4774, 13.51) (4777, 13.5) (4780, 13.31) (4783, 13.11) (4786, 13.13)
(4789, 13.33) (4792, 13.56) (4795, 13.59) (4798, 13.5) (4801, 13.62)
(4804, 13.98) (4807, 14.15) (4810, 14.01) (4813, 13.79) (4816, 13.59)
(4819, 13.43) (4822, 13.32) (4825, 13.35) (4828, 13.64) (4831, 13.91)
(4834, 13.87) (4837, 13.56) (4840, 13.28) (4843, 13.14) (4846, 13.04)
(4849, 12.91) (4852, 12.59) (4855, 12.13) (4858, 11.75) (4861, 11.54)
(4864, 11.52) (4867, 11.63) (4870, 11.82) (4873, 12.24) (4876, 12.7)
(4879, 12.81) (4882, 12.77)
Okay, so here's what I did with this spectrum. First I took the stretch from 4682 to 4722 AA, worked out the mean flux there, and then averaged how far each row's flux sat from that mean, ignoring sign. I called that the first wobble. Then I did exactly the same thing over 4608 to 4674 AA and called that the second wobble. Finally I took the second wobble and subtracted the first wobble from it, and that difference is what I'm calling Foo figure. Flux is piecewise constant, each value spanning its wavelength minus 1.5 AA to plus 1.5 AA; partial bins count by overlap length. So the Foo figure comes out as 0.25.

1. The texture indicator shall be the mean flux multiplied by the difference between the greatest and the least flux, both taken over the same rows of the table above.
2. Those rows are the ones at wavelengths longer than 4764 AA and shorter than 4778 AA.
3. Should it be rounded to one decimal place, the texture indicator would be 5.1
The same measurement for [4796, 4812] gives 9.0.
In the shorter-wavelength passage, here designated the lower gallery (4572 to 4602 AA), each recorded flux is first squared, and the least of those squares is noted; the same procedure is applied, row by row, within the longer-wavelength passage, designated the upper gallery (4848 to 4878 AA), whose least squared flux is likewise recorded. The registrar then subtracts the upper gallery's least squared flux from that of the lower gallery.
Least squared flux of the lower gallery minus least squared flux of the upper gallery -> 29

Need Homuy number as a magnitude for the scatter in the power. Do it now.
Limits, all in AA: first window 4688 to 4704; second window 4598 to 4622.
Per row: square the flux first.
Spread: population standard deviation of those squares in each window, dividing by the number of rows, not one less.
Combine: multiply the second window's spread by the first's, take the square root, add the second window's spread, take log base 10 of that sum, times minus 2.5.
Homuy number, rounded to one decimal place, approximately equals -3.3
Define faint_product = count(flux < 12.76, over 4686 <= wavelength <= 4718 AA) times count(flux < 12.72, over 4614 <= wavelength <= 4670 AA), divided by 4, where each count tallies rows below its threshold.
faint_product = 12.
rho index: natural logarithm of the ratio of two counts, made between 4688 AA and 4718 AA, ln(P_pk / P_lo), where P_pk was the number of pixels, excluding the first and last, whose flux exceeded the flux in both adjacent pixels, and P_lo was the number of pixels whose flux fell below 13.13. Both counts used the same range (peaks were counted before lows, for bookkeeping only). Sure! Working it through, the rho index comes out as -2.30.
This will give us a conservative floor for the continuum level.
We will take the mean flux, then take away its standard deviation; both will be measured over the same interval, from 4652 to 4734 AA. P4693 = 12.3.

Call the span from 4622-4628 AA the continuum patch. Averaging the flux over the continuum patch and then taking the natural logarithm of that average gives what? 2.64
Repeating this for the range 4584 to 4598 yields 2.55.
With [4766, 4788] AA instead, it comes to 2.59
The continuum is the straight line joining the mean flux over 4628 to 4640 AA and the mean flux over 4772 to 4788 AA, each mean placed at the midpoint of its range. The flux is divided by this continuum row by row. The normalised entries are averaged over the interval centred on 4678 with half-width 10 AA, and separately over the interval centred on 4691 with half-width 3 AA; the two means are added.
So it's 1.91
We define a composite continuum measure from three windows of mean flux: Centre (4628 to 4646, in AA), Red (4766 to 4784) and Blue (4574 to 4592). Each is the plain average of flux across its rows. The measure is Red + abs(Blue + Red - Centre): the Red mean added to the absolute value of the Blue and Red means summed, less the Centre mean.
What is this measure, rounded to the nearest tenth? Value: 26.6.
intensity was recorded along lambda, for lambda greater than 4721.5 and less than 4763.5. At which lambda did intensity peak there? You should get 4744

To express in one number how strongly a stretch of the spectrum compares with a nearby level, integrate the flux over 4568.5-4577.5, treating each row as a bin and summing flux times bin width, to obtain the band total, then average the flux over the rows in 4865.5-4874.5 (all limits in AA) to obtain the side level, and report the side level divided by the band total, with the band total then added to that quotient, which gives 121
